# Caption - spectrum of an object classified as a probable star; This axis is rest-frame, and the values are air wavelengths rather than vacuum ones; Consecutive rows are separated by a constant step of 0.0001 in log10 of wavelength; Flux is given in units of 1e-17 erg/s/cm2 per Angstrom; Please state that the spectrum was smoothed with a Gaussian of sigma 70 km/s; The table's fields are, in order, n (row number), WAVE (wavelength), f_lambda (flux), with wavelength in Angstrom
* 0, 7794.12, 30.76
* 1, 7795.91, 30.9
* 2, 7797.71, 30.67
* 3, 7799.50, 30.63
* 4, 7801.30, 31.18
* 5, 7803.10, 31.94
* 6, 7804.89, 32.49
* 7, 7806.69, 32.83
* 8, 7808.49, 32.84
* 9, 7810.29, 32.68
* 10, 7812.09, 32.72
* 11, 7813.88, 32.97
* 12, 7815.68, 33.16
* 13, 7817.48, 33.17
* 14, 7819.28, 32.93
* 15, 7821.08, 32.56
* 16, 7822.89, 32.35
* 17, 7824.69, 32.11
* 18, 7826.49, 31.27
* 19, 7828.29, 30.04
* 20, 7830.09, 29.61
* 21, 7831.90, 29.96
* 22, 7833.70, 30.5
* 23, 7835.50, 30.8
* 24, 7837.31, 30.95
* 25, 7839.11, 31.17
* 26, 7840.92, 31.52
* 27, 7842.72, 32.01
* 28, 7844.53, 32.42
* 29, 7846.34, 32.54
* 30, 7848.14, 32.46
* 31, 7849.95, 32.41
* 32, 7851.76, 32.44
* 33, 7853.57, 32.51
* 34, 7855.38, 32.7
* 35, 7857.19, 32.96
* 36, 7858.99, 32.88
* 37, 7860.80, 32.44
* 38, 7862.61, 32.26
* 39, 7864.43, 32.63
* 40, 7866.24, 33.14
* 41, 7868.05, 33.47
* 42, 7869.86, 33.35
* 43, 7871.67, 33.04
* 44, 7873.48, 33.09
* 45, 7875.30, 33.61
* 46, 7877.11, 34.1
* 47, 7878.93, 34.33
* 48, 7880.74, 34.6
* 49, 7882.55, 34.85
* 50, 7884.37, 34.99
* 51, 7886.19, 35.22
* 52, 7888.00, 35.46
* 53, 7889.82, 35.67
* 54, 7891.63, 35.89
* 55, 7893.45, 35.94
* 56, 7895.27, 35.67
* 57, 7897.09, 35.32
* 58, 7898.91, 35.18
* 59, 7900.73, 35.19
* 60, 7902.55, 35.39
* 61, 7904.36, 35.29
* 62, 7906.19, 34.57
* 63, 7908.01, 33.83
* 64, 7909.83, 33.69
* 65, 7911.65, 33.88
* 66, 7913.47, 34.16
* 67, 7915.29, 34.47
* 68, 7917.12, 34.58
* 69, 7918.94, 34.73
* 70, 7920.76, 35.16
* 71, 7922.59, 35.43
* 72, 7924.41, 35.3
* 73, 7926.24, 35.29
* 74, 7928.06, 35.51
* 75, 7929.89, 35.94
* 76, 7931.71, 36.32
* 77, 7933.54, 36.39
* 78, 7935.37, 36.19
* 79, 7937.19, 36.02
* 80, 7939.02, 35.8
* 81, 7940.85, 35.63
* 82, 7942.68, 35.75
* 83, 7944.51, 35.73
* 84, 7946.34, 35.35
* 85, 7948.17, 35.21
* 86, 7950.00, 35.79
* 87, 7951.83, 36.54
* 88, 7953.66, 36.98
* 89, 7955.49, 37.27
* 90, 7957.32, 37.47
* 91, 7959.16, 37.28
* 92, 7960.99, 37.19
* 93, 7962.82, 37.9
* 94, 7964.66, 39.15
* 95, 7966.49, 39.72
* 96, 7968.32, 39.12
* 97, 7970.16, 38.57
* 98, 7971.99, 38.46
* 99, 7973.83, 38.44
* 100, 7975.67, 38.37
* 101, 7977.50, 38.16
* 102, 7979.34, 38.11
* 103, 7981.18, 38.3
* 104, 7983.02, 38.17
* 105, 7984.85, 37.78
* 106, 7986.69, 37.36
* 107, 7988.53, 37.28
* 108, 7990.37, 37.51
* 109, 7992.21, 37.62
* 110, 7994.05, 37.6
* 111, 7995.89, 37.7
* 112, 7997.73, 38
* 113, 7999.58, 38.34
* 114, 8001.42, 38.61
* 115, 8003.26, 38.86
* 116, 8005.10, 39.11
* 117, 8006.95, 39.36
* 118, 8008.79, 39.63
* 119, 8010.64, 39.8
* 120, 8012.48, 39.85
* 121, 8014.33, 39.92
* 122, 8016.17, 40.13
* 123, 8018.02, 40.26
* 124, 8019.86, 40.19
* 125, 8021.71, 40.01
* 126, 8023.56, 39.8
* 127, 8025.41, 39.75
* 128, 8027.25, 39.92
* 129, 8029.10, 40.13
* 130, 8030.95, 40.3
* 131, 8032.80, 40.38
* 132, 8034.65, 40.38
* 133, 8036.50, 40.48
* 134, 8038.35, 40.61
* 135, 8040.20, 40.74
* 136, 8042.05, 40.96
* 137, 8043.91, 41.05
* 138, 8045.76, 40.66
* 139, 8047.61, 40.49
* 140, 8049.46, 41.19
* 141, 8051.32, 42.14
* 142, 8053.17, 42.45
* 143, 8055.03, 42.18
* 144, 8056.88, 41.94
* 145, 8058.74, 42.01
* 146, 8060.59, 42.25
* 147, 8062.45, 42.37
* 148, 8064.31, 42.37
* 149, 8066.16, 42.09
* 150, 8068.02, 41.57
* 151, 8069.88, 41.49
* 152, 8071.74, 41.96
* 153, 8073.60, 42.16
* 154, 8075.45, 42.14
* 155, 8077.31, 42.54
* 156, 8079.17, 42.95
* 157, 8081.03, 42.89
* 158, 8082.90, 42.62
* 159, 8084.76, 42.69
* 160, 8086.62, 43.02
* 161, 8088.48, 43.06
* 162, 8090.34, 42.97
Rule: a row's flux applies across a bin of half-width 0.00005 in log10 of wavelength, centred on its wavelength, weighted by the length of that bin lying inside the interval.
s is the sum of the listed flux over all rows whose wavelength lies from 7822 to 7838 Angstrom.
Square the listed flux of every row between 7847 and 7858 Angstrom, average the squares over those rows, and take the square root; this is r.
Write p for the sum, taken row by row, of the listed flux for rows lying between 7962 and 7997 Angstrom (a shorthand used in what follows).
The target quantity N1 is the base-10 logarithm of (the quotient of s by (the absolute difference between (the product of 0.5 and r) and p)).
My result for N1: -0.41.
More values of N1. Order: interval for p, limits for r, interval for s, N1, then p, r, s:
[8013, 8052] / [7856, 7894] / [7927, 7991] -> 0.19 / 849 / 34.0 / 1301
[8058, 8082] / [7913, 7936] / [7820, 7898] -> 0.43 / 549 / 35.4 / 1417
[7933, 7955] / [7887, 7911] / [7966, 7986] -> 0.01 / 431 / 35.2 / 423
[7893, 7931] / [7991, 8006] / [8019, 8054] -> 0.03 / 735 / 38.2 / 772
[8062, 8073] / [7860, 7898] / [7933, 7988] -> 0.68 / 252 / 34.3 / 1118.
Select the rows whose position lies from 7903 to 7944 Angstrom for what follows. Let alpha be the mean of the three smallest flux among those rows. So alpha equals 34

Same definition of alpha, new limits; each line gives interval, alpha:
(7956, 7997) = 37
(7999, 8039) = 39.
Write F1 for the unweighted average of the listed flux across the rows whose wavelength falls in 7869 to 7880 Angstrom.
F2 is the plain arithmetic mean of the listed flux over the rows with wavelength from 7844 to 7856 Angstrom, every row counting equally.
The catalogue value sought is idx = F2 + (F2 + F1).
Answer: 99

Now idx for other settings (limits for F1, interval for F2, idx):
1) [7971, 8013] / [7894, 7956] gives 109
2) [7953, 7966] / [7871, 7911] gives 107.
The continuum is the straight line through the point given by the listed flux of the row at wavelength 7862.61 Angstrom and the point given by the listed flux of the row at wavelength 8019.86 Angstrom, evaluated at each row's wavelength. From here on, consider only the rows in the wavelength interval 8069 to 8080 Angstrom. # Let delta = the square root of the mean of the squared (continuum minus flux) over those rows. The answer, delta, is 0.80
